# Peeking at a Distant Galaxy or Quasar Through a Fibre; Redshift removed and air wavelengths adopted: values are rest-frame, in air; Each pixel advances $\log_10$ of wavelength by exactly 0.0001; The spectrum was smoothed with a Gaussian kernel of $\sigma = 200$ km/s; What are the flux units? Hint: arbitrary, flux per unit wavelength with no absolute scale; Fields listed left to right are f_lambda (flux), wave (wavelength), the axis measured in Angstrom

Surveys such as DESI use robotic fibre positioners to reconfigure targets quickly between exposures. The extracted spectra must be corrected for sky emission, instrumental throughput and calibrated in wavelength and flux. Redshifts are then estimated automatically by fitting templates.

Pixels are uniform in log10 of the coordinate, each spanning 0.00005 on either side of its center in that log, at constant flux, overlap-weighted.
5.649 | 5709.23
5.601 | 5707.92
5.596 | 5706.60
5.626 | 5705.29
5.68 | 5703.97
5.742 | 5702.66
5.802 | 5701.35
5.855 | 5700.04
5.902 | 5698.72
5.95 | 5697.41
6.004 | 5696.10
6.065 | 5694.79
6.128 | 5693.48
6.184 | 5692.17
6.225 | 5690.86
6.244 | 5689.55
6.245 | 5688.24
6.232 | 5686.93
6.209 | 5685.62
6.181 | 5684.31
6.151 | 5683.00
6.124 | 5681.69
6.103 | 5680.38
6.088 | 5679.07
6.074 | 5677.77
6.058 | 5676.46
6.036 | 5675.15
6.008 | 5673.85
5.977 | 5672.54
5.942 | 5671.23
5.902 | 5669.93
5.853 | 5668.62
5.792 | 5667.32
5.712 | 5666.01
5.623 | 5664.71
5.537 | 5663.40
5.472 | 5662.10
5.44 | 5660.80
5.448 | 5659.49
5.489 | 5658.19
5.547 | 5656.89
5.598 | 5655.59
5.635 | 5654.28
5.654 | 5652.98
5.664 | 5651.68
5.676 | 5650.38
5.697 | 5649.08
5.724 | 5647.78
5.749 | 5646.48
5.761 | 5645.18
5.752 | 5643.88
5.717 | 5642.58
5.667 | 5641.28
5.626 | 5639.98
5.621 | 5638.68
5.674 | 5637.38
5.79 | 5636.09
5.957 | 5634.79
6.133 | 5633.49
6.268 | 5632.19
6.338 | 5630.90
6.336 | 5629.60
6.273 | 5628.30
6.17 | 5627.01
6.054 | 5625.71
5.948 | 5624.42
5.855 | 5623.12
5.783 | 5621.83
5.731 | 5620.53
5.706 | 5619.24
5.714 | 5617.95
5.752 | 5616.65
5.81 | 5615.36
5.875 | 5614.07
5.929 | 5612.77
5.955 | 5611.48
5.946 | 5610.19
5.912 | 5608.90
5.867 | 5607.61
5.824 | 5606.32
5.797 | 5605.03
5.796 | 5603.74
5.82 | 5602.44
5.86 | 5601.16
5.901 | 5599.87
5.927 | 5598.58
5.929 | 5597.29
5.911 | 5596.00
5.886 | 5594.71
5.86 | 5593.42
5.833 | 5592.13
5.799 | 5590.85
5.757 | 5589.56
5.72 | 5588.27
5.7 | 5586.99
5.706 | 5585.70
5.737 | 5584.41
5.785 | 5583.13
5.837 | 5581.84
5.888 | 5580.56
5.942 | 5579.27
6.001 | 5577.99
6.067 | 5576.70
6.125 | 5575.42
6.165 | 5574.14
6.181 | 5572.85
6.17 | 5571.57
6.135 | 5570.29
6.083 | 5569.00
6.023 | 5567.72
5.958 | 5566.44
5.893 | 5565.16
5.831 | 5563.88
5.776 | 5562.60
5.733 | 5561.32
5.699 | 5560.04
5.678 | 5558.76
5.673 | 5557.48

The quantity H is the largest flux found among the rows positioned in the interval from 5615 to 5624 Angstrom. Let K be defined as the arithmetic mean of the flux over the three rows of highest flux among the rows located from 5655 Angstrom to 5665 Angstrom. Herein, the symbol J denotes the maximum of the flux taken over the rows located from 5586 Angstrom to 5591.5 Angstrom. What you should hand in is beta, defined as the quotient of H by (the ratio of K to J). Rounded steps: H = 5.855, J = 5.799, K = 5.6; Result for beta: 6.07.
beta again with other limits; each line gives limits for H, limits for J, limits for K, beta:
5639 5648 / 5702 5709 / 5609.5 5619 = 5.57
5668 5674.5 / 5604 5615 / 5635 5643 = 6.25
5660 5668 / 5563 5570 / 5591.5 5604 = 5.95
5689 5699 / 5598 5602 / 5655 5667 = 6.56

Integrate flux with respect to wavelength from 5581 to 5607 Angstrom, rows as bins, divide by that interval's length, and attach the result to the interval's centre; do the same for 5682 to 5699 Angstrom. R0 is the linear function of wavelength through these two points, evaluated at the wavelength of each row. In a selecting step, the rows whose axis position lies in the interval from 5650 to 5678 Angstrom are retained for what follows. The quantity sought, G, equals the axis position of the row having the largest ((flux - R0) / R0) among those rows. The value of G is 5677.77 Angstrom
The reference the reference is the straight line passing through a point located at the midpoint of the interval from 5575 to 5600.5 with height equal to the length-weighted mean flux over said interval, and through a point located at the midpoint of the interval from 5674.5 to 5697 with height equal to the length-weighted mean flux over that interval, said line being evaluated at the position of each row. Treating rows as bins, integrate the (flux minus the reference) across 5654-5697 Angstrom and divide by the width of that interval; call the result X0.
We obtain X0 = -0.19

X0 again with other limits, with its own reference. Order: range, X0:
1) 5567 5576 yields 0.31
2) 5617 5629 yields -0.05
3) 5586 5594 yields -0.09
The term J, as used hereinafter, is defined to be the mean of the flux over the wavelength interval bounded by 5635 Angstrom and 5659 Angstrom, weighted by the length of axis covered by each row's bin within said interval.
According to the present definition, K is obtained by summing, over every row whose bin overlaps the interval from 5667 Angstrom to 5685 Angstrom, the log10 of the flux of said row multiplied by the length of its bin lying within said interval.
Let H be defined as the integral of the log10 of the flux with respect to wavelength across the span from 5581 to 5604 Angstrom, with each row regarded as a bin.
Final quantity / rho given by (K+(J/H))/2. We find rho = 7.2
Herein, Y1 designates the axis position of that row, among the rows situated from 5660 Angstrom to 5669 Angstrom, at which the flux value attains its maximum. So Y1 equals 5668.62 Angstrom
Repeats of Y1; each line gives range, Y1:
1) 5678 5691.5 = 5688.24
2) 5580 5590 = 5580.56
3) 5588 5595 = 5594.71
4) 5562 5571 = 5570.29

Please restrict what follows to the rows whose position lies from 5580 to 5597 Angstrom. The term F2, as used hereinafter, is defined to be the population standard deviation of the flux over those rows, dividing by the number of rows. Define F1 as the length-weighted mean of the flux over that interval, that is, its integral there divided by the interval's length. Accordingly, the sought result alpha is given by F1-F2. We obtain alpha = 5.73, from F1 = 5.80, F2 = 0.07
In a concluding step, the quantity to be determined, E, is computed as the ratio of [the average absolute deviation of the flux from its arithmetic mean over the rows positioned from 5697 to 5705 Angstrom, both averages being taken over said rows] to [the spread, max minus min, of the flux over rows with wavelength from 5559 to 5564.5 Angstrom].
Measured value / 0.6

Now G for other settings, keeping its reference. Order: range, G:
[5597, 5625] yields 5597.29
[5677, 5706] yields 5688.24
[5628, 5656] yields 5629.60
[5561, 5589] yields 5572.85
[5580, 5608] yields 5580.56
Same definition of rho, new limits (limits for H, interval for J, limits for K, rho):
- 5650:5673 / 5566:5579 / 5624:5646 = 8.7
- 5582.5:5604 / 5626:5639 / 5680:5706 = 10.3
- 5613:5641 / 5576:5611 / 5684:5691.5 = 3.1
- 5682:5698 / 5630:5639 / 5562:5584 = 8.8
